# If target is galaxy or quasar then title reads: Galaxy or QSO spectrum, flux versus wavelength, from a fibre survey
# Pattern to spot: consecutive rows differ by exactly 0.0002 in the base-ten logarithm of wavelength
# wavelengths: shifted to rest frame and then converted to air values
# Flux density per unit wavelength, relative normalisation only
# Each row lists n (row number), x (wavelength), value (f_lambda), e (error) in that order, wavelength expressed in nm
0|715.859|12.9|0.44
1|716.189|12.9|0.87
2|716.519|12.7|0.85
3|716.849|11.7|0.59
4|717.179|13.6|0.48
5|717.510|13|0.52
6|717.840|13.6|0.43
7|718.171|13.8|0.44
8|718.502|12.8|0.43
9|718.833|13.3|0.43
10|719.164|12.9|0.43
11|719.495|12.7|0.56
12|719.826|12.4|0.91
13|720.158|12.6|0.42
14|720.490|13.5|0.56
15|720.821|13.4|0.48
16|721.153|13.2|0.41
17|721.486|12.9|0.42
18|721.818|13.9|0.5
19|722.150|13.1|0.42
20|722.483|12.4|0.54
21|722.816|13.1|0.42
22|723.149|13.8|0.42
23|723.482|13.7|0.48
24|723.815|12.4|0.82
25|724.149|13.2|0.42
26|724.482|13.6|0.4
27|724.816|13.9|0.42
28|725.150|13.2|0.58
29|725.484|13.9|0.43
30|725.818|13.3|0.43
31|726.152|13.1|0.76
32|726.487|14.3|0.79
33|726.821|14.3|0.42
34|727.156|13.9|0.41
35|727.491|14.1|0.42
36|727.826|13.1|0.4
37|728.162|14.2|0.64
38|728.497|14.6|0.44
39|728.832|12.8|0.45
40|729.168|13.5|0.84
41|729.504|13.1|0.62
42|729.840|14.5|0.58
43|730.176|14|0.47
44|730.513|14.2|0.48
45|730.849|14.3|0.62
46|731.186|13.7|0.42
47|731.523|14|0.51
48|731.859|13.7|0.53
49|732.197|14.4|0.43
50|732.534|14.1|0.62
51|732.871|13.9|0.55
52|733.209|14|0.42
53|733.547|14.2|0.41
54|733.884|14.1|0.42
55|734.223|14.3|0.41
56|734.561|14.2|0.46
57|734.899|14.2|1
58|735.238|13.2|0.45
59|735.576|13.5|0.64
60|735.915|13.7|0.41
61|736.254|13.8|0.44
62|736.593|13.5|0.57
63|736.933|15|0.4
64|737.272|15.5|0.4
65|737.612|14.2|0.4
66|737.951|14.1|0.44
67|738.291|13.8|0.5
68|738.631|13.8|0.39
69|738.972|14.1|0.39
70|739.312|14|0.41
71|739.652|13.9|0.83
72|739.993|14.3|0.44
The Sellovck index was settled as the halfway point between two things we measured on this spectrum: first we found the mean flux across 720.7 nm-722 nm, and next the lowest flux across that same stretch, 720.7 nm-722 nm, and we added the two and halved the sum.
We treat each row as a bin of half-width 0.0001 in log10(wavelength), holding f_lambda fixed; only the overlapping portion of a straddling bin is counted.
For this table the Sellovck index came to 13.1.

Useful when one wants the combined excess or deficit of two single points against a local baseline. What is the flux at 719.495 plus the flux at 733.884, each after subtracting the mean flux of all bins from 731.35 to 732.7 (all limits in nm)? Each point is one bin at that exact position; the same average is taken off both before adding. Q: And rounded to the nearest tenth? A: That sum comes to -1.3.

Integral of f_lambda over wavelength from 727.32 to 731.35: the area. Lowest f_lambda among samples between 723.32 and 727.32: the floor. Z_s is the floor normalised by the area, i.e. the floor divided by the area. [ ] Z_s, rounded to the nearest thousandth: 0.222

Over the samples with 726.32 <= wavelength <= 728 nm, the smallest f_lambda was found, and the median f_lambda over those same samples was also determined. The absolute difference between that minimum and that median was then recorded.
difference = 1.0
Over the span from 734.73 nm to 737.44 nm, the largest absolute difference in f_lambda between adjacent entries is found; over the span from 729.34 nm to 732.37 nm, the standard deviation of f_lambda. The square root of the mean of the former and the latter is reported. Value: 0.98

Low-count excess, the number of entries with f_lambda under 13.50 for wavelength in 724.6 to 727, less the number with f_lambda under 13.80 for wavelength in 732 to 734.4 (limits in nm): 3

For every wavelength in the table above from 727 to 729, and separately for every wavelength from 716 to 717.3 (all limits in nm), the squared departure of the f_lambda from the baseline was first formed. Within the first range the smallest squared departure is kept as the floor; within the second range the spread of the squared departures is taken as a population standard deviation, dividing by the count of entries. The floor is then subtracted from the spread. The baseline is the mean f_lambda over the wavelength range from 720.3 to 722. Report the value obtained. 1.0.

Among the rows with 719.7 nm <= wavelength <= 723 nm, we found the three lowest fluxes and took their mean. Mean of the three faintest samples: 12.5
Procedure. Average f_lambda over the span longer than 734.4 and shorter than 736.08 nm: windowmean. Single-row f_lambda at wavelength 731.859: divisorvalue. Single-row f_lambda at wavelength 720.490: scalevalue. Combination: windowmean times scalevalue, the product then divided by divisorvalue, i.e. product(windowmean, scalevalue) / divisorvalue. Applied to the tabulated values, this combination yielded 13.6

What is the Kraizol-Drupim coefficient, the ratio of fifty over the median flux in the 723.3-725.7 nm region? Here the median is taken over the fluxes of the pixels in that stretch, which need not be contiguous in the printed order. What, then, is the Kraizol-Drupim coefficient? 3.68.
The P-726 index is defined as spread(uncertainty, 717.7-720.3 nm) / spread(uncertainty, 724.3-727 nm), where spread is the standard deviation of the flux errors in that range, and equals 1.0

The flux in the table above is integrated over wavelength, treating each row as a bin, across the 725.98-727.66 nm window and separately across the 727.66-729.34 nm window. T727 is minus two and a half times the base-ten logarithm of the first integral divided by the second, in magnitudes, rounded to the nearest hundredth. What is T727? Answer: -0.02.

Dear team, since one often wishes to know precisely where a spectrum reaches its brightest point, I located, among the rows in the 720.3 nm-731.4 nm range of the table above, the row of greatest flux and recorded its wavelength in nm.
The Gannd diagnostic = 728.497 nm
